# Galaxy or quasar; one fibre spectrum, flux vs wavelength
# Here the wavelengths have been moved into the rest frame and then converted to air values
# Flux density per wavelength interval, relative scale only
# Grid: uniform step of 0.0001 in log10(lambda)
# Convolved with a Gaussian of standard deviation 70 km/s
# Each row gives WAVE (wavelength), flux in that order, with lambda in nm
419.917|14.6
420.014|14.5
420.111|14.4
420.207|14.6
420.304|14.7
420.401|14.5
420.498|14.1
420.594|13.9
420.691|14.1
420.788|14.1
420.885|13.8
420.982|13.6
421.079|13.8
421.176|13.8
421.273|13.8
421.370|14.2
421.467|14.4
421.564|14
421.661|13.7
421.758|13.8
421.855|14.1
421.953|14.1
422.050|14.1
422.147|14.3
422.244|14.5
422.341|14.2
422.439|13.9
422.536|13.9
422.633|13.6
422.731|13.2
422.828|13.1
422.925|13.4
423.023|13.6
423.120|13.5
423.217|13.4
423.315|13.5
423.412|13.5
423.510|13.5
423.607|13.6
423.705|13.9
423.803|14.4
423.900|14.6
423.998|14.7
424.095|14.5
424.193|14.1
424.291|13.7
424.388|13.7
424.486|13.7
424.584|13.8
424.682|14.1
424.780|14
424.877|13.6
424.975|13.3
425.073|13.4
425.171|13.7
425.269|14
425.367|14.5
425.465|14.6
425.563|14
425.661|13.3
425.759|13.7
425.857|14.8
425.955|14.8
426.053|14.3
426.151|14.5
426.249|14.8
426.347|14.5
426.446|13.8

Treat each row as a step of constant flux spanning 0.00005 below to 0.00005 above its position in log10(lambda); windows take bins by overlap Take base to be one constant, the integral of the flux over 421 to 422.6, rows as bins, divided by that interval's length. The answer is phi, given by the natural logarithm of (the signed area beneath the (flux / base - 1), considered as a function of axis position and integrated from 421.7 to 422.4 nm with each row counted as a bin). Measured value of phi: -5.1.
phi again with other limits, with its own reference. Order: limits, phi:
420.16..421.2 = -5.2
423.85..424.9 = -6.1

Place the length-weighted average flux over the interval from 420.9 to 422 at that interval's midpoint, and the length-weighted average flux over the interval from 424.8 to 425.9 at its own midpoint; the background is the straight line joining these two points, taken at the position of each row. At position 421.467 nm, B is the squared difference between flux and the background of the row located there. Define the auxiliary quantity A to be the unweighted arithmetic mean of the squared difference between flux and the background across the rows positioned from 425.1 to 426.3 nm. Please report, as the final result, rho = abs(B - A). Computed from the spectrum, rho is 0.13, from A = 0.357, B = 0.2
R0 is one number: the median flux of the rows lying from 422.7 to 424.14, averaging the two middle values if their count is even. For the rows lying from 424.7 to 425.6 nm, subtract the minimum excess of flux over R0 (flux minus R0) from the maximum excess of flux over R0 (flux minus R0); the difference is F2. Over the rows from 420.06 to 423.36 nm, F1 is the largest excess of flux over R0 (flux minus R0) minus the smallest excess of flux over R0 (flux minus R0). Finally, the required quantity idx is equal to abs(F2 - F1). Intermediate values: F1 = 1.60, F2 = 1.30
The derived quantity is 0.3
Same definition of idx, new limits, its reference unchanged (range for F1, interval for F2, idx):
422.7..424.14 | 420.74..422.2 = 0.8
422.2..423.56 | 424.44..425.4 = 0.2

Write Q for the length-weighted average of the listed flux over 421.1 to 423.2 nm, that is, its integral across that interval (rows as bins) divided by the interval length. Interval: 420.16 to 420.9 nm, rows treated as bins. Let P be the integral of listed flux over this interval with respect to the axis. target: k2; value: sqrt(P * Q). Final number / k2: 12.1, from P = 11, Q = 13.9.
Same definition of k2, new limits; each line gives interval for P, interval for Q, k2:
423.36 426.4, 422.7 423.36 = 23.9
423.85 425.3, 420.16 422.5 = 16.9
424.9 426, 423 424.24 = 14.6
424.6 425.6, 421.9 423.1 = 13.9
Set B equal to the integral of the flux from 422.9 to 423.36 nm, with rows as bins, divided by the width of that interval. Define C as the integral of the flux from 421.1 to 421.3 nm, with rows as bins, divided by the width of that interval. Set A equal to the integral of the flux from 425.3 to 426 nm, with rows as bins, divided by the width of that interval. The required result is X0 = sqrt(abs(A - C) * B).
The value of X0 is 2.43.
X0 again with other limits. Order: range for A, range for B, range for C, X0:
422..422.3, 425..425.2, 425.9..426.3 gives 1.97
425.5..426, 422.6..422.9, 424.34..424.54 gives 2.48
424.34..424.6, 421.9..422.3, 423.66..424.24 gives 3.10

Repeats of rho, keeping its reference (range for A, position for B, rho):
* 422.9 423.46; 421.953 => 0.16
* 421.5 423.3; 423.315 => 0.01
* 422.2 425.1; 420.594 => 0.19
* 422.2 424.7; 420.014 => 0.13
